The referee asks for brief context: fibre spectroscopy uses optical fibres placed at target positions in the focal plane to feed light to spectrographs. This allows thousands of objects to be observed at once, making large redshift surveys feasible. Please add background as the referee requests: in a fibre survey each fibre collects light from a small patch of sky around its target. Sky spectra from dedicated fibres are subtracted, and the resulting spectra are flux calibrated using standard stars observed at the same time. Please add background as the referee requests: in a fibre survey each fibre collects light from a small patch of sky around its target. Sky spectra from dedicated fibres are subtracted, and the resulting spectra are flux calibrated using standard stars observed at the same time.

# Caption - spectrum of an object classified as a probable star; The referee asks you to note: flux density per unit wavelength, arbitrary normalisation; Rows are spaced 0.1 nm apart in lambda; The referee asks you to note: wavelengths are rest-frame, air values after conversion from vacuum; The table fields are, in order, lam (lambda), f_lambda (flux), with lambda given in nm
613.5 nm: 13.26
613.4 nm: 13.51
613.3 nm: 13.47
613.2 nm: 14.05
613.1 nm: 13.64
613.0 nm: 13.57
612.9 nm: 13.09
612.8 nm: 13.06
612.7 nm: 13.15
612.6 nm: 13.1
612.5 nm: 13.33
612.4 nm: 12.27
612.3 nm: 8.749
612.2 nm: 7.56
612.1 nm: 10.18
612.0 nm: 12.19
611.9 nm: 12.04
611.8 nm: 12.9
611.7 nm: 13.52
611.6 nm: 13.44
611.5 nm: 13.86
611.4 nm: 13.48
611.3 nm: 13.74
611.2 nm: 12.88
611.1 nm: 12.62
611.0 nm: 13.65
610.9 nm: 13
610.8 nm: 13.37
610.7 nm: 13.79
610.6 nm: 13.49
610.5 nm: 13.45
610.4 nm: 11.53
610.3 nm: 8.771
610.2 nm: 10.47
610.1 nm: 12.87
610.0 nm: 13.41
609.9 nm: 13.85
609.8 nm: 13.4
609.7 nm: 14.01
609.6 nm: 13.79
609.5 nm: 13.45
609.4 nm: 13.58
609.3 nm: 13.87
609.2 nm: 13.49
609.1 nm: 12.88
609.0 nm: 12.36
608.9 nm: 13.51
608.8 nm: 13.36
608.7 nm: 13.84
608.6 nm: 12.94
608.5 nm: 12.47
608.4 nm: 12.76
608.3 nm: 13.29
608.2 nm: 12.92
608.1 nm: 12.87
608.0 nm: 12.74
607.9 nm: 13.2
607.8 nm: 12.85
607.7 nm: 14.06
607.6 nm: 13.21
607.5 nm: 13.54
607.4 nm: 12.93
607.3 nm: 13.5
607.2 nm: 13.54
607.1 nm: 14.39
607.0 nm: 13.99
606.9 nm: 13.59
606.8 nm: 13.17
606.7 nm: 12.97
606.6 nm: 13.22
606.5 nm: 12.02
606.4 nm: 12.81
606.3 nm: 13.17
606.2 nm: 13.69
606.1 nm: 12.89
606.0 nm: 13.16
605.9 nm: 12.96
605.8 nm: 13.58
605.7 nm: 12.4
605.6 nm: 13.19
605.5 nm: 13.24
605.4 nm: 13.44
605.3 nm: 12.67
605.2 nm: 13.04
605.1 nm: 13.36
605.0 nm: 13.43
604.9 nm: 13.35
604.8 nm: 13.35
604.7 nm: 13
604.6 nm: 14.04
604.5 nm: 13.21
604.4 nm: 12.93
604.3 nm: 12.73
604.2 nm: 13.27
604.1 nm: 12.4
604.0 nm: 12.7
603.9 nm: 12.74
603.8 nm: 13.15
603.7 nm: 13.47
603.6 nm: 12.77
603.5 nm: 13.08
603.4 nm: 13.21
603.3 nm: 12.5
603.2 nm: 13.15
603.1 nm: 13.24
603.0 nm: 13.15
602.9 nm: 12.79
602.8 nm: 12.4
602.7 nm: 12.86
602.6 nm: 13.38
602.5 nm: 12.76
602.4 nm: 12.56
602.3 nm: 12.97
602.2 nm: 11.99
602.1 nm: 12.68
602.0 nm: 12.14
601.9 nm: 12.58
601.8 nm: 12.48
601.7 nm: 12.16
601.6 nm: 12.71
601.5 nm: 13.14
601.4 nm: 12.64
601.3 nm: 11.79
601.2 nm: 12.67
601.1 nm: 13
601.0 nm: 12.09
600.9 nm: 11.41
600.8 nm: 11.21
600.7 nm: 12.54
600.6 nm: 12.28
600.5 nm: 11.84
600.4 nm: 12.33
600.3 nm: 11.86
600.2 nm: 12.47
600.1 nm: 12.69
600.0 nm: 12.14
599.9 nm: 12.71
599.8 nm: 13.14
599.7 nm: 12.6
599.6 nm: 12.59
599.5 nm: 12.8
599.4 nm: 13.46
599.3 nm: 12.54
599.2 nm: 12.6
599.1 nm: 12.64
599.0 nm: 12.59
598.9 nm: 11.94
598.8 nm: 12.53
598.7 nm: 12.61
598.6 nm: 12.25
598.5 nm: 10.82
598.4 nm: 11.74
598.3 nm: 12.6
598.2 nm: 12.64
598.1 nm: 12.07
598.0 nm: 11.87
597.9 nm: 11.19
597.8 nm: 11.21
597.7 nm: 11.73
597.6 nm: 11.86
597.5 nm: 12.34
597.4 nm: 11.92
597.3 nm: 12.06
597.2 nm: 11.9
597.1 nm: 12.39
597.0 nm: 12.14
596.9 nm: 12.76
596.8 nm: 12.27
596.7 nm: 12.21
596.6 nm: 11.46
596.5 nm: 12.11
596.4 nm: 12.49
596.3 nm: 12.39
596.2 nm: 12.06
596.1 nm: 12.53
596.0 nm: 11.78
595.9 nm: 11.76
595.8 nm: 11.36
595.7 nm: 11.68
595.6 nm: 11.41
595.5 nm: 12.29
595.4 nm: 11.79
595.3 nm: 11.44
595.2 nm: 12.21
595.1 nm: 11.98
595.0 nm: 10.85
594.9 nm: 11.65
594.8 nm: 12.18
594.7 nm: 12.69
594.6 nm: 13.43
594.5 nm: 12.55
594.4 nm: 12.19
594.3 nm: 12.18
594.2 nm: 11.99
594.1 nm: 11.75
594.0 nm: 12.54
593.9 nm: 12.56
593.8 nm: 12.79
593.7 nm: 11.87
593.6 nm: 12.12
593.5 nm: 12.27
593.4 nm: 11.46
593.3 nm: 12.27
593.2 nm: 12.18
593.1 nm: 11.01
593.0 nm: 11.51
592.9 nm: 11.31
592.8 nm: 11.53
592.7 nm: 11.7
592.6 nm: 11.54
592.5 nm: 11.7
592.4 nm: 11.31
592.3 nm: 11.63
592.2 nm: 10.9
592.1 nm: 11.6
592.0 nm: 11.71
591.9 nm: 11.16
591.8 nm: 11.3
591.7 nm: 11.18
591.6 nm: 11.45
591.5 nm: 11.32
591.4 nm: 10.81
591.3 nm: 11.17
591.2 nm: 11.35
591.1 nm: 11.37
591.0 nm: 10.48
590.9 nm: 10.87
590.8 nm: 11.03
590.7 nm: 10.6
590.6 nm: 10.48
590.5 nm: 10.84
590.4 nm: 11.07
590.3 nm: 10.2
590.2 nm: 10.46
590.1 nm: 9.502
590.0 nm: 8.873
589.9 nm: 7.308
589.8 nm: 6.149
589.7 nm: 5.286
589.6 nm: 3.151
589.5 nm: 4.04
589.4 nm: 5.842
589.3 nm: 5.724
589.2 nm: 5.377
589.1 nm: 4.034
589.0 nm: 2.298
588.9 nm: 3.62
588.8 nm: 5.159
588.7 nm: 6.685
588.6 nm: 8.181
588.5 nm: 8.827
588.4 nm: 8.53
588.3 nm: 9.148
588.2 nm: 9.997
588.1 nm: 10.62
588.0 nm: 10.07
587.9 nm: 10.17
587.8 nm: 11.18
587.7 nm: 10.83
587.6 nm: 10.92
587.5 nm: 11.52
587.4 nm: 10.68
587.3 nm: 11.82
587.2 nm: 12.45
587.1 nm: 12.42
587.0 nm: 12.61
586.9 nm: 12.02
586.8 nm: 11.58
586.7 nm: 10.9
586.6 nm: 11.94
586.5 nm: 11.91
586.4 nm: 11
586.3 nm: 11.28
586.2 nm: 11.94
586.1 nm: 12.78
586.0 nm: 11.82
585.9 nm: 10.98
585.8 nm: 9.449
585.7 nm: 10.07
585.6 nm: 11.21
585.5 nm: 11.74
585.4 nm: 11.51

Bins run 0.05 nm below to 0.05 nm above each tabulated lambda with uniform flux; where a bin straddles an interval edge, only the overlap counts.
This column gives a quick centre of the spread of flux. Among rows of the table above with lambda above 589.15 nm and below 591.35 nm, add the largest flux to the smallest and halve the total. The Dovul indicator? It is 7.3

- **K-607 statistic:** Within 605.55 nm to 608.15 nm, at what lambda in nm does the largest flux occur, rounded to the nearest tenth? 607.1 nm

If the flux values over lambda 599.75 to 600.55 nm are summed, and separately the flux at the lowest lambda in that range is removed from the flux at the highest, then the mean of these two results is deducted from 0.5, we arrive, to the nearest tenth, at -48.4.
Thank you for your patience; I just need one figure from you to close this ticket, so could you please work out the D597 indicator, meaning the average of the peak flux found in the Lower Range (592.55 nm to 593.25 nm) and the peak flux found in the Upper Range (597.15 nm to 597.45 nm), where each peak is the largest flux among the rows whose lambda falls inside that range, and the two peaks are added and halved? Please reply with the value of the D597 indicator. 12.1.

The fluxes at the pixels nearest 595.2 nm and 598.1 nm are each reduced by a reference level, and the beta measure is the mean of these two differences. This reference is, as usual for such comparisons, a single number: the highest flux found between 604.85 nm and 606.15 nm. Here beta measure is -1.4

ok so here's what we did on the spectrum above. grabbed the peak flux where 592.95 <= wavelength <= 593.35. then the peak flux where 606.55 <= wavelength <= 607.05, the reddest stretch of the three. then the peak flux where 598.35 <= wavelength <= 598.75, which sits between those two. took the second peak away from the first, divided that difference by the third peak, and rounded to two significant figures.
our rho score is -0.14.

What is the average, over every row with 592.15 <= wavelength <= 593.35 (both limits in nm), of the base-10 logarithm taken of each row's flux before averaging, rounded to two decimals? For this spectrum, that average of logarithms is 1.06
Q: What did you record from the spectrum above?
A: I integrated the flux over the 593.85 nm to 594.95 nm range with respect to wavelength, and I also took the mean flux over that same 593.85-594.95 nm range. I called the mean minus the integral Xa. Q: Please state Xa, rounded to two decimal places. -1.23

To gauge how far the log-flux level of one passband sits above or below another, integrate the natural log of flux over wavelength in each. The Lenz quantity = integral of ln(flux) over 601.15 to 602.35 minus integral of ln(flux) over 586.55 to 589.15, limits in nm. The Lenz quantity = -3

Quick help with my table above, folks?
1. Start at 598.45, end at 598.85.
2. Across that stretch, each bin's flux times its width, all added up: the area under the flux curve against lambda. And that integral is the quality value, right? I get 4.8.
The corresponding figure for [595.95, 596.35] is 4.9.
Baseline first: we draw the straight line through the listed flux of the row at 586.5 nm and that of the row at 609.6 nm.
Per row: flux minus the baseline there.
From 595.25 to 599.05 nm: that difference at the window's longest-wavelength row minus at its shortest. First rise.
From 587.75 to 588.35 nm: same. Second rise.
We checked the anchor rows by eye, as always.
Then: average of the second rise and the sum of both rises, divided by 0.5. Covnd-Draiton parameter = -3.3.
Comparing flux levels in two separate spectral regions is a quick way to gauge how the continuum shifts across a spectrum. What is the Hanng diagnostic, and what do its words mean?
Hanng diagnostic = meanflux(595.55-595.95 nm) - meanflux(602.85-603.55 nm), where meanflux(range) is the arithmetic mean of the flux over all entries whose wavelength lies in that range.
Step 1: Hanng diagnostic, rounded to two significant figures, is -1.5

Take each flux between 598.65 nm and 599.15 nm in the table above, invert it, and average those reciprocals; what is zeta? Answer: 0.080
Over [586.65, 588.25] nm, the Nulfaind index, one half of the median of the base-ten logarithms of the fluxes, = 0.522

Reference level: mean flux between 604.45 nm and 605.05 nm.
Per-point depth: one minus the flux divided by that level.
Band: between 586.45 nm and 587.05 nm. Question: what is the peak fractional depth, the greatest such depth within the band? 0.19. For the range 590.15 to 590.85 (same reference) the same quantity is 0.24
